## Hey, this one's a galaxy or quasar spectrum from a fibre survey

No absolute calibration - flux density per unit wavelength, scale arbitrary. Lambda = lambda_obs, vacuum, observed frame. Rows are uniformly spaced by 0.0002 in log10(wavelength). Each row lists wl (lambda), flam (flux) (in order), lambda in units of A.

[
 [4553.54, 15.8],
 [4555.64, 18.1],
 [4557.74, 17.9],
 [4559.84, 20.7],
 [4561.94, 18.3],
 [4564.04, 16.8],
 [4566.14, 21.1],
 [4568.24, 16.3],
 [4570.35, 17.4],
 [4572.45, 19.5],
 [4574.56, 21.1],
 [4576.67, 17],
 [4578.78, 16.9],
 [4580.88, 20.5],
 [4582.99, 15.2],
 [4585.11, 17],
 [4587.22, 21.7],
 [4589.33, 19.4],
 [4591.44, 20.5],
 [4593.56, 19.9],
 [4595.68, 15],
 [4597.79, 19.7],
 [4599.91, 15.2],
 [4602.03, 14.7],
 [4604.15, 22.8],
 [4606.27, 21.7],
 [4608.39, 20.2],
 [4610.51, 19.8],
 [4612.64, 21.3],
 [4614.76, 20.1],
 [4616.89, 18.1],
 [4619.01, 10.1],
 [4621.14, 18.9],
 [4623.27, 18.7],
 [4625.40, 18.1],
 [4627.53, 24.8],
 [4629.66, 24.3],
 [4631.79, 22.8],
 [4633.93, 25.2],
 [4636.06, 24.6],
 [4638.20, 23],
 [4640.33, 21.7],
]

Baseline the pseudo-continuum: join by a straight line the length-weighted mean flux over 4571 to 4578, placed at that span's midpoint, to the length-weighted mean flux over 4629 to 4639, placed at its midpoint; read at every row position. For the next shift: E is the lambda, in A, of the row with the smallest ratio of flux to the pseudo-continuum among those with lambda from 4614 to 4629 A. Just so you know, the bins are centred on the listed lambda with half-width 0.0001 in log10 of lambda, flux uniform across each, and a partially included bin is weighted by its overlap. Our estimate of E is 4619.01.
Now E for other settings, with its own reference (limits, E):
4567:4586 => 4582.99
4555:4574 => 4568.24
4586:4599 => 4595.68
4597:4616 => 4602.03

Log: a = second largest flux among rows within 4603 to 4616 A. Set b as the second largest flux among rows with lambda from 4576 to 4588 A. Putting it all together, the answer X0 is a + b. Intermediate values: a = 21.7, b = 20.5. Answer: 42.2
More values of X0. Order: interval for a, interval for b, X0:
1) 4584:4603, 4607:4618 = 40.7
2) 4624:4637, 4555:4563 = 43.1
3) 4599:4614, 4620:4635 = 46.5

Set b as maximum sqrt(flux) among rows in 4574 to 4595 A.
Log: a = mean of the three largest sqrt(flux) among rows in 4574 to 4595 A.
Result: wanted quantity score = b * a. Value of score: 21.4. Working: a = 4.593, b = 4.66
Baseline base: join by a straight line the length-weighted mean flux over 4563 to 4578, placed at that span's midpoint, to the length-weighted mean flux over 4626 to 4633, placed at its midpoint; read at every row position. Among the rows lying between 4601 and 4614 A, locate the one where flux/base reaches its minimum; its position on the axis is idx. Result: 4602.03 A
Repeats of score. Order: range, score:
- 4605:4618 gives 21.4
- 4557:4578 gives 21.0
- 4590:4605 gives 21.9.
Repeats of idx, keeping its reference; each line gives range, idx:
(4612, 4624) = 4619.01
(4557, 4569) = 4568.24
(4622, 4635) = 4625.40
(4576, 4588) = 4582.99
